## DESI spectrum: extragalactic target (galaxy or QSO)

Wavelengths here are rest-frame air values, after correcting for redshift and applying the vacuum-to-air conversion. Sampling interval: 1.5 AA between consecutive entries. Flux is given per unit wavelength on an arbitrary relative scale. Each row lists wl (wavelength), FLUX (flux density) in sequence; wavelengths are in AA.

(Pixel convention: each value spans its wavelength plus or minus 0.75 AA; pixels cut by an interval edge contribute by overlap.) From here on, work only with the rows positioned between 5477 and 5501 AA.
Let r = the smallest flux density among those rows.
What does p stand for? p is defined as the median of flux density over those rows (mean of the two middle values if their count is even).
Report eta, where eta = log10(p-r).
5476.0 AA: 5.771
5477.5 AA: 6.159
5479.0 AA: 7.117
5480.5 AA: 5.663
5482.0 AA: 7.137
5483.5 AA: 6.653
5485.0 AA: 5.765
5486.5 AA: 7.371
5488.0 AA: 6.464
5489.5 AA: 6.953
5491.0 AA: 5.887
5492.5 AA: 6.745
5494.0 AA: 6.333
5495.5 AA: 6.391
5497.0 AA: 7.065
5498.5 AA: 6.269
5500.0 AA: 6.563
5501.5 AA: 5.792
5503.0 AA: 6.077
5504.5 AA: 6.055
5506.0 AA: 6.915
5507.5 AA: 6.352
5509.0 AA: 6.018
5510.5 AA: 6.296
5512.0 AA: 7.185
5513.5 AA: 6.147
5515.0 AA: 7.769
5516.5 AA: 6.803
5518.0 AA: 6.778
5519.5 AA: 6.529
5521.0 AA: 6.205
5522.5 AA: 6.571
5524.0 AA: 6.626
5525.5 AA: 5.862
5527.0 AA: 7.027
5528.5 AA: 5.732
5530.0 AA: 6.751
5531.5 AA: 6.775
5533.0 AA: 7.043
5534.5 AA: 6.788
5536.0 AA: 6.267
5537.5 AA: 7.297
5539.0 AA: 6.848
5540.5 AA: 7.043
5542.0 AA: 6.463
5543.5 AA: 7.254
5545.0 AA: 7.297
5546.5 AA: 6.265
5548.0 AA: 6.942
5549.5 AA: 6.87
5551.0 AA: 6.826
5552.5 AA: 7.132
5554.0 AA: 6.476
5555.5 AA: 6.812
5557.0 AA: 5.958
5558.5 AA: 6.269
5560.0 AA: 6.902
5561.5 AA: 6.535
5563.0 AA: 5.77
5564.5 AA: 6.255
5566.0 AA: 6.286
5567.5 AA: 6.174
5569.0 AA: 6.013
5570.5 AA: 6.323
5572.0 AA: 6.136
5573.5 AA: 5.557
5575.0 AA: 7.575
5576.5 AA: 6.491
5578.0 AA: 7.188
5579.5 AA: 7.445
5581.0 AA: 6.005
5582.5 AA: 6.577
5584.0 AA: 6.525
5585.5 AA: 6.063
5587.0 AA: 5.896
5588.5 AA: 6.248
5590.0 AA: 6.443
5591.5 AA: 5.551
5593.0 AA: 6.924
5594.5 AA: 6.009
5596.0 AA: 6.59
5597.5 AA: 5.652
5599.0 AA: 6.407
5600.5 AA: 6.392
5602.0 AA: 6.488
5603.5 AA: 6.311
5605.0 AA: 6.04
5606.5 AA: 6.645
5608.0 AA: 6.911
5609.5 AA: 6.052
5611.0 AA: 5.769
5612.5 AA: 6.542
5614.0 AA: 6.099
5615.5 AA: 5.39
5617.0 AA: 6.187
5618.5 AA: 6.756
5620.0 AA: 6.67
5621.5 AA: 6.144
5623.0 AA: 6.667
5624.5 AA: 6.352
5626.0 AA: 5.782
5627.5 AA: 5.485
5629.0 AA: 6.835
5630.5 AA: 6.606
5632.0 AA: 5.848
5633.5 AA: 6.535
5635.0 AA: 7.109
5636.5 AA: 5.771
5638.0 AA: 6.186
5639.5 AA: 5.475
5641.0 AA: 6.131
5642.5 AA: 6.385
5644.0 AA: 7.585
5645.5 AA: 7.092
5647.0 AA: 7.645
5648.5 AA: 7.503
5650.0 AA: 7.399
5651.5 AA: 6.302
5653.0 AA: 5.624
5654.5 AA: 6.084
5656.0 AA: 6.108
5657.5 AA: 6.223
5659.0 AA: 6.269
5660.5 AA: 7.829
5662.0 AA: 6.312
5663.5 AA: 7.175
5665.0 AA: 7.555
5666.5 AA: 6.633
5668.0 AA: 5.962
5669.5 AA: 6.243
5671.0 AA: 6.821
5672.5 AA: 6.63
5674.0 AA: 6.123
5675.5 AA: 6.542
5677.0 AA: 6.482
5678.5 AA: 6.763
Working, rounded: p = 6.51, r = 5.663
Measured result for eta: -0.07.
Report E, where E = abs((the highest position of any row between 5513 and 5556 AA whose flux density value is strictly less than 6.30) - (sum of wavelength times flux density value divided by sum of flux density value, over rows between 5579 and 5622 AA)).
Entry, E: 53.9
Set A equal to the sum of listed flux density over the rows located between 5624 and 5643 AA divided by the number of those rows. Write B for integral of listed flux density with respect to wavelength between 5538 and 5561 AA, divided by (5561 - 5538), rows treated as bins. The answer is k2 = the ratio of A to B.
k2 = 0.92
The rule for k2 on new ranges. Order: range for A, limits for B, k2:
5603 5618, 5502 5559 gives 0.93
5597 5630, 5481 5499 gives 0.95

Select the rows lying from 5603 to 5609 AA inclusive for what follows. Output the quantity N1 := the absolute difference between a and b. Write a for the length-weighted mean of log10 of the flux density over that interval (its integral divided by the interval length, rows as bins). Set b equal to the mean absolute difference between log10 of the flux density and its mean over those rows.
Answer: 0.790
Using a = 0.810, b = 0.0202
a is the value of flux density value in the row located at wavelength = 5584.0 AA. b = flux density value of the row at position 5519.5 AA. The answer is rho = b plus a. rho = 13.1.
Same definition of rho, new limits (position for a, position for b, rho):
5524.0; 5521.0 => 12.8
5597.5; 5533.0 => 12.7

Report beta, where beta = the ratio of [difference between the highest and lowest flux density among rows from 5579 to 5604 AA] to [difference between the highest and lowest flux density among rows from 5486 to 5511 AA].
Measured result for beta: 1.20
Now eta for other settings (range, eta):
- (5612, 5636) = 0.02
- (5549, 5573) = -0.27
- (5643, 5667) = 0.09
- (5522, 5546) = 0.02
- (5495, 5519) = -0.24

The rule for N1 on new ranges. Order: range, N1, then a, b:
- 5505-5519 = 0.795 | 0.824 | 0.0284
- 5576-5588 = 0.786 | 0.813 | 0.0271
